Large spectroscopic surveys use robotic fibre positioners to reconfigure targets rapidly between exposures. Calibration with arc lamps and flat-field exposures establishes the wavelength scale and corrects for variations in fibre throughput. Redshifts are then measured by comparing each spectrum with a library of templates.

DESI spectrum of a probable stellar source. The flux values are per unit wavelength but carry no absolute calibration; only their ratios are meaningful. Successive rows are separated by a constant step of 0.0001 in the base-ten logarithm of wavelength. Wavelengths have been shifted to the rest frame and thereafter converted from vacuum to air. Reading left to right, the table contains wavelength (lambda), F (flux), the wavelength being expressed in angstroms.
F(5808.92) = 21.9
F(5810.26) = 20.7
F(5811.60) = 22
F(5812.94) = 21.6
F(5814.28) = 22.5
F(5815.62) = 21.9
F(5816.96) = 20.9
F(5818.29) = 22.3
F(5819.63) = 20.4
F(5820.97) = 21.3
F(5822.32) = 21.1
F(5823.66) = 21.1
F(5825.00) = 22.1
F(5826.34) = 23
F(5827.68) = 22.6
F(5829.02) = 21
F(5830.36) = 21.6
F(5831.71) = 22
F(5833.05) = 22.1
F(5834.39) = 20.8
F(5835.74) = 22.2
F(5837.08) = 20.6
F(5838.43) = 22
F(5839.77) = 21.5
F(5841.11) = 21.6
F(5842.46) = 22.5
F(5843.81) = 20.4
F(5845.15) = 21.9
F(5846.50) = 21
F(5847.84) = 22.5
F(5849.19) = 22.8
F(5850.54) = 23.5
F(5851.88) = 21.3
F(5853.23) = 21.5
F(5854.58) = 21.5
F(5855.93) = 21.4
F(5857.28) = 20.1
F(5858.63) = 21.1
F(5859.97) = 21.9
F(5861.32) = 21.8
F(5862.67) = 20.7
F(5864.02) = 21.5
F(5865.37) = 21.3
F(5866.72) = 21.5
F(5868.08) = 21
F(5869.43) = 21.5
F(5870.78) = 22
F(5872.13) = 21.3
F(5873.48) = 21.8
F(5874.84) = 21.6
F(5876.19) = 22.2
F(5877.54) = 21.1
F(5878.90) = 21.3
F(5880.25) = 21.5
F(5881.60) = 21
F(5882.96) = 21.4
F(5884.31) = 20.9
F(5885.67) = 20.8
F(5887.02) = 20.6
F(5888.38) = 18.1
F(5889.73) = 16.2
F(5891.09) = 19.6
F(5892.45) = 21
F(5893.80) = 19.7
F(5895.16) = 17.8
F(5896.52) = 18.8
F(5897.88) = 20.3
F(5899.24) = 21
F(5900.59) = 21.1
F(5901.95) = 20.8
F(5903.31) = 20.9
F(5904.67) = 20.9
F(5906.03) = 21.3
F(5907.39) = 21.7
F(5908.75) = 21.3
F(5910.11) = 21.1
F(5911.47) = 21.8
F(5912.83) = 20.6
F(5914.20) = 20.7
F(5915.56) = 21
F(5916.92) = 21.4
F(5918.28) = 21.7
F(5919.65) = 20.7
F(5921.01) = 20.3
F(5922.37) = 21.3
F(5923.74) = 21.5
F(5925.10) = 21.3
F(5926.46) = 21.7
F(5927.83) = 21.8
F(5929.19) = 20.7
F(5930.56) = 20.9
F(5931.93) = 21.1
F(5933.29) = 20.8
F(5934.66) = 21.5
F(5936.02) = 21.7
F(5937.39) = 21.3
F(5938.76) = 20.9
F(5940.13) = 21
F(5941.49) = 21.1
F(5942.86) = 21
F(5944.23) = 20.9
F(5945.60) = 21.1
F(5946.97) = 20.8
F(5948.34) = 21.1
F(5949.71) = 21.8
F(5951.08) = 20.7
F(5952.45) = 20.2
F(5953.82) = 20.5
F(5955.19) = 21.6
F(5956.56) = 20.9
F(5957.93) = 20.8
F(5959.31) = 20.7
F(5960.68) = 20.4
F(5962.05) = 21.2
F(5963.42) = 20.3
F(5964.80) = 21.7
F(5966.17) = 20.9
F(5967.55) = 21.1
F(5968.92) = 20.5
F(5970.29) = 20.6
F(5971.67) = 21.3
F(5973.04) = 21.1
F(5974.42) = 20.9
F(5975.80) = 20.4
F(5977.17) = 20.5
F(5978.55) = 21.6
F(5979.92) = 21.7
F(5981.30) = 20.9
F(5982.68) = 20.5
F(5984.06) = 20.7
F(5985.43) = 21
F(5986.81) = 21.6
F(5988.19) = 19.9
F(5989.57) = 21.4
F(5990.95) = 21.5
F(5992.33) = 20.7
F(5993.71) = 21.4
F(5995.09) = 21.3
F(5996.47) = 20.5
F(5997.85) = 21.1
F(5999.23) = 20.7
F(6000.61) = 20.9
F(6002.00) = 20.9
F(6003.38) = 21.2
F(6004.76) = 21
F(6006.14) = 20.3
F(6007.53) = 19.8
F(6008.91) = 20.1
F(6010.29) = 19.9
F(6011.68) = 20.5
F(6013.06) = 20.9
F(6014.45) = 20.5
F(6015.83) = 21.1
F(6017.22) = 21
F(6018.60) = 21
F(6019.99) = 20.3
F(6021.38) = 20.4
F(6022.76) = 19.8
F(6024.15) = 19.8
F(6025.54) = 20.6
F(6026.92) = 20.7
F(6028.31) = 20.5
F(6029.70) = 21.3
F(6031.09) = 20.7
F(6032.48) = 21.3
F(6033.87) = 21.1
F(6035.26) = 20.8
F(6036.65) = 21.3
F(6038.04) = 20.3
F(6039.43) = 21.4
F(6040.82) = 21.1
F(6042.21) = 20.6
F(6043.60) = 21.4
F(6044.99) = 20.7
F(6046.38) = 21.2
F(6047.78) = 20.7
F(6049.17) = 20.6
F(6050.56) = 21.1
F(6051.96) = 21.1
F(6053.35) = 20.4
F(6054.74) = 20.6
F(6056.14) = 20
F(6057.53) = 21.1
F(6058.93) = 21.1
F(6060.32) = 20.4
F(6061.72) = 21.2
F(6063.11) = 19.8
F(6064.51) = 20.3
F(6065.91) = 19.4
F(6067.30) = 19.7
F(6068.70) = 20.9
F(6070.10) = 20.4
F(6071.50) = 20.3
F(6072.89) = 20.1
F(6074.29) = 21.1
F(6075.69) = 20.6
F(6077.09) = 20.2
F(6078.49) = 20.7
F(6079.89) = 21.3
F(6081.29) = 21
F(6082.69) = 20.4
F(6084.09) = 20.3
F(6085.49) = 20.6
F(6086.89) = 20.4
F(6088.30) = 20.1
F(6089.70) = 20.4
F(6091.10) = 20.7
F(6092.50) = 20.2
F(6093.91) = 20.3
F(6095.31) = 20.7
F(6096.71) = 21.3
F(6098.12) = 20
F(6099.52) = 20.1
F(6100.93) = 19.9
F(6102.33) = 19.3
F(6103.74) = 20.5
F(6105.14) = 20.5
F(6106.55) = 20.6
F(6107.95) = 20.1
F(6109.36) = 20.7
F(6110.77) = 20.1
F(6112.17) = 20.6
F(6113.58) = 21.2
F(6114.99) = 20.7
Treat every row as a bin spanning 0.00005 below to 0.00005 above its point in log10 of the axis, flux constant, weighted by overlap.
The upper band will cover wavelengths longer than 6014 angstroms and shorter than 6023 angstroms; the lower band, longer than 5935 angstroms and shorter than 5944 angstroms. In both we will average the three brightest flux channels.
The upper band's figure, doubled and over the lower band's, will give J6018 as 1.97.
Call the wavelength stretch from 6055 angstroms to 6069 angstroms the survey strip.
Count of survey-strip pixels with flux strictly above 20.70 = 4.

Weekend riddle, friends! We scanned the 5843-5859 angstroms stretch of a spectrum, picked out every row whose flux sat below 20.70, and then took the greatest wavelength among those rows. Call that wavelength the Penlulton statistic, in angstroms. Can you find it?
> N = 5857.28 angstroms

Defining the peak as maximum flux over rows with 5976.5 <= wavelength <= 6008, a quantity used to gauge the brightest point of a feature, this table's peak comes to 21.7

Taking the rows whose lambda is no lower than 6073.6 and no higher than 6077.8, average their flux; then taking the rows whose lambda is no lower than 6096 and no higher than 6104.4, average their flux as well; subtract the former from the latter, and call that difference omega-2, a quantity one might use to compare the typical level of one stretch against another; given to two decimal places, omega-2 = -0.45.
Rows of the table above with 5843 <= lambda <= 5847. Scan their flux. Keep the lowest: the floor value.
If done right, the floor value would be 20.4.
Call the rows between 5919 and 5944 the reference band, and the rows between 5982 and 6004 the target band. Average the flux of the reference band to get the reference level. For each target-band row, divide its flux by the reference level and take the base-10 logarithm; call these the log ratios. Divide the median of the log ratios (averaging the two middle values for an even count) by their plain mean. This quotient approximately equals 1.0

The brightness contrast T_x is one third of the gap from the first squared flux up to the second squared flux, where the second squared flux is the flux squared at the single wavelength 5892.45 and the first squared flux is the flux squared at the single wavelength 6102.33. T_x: 23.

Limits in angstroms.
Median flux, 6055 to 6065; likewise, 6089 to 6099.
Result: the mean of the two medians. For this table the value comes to 20.4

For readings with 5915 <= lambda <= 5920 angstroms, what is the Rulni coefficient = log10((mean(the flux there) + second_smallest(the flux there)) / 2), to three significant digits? 1.32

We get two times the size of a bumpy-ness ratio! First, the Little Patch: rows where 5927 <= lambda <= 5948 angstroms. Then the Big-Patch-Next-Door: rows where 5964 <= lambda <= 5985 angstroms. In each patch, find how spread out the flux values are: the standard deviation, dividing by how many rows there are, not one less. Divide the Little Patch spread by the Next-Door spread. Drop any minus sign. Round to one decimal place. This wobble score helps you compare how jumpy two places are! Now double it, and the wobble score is 1.5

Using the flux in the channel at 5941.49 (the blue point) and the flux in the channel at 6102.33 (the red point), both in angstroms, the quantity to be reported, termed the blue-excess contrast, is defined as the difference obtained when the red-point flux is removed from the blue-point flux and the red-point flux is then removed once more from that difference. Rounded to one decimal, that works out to -17.5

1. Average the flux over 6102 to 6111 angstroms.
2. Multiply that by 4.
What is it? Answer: 81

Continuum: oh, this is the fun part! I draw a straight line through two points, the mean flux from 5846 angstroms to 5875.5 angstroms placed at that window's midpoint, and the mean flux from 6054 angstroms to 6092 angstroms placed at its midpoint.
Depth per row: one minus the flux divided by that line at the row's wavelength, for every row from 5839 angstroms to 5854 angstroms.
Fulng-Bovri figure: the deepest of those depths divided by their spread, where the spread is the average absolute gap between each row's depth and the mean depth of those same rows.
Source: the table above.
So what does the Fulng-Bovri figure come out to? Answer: 1.8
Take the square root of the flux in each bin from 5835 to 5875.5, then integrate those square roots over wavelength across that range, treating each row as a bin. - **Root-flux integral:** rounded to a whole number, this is 188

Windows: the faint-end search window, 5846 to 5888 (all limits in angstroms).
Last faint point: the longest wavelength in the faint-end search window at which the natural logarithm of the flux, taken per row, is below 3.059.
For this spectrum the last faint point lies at 5887.02 angstroms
